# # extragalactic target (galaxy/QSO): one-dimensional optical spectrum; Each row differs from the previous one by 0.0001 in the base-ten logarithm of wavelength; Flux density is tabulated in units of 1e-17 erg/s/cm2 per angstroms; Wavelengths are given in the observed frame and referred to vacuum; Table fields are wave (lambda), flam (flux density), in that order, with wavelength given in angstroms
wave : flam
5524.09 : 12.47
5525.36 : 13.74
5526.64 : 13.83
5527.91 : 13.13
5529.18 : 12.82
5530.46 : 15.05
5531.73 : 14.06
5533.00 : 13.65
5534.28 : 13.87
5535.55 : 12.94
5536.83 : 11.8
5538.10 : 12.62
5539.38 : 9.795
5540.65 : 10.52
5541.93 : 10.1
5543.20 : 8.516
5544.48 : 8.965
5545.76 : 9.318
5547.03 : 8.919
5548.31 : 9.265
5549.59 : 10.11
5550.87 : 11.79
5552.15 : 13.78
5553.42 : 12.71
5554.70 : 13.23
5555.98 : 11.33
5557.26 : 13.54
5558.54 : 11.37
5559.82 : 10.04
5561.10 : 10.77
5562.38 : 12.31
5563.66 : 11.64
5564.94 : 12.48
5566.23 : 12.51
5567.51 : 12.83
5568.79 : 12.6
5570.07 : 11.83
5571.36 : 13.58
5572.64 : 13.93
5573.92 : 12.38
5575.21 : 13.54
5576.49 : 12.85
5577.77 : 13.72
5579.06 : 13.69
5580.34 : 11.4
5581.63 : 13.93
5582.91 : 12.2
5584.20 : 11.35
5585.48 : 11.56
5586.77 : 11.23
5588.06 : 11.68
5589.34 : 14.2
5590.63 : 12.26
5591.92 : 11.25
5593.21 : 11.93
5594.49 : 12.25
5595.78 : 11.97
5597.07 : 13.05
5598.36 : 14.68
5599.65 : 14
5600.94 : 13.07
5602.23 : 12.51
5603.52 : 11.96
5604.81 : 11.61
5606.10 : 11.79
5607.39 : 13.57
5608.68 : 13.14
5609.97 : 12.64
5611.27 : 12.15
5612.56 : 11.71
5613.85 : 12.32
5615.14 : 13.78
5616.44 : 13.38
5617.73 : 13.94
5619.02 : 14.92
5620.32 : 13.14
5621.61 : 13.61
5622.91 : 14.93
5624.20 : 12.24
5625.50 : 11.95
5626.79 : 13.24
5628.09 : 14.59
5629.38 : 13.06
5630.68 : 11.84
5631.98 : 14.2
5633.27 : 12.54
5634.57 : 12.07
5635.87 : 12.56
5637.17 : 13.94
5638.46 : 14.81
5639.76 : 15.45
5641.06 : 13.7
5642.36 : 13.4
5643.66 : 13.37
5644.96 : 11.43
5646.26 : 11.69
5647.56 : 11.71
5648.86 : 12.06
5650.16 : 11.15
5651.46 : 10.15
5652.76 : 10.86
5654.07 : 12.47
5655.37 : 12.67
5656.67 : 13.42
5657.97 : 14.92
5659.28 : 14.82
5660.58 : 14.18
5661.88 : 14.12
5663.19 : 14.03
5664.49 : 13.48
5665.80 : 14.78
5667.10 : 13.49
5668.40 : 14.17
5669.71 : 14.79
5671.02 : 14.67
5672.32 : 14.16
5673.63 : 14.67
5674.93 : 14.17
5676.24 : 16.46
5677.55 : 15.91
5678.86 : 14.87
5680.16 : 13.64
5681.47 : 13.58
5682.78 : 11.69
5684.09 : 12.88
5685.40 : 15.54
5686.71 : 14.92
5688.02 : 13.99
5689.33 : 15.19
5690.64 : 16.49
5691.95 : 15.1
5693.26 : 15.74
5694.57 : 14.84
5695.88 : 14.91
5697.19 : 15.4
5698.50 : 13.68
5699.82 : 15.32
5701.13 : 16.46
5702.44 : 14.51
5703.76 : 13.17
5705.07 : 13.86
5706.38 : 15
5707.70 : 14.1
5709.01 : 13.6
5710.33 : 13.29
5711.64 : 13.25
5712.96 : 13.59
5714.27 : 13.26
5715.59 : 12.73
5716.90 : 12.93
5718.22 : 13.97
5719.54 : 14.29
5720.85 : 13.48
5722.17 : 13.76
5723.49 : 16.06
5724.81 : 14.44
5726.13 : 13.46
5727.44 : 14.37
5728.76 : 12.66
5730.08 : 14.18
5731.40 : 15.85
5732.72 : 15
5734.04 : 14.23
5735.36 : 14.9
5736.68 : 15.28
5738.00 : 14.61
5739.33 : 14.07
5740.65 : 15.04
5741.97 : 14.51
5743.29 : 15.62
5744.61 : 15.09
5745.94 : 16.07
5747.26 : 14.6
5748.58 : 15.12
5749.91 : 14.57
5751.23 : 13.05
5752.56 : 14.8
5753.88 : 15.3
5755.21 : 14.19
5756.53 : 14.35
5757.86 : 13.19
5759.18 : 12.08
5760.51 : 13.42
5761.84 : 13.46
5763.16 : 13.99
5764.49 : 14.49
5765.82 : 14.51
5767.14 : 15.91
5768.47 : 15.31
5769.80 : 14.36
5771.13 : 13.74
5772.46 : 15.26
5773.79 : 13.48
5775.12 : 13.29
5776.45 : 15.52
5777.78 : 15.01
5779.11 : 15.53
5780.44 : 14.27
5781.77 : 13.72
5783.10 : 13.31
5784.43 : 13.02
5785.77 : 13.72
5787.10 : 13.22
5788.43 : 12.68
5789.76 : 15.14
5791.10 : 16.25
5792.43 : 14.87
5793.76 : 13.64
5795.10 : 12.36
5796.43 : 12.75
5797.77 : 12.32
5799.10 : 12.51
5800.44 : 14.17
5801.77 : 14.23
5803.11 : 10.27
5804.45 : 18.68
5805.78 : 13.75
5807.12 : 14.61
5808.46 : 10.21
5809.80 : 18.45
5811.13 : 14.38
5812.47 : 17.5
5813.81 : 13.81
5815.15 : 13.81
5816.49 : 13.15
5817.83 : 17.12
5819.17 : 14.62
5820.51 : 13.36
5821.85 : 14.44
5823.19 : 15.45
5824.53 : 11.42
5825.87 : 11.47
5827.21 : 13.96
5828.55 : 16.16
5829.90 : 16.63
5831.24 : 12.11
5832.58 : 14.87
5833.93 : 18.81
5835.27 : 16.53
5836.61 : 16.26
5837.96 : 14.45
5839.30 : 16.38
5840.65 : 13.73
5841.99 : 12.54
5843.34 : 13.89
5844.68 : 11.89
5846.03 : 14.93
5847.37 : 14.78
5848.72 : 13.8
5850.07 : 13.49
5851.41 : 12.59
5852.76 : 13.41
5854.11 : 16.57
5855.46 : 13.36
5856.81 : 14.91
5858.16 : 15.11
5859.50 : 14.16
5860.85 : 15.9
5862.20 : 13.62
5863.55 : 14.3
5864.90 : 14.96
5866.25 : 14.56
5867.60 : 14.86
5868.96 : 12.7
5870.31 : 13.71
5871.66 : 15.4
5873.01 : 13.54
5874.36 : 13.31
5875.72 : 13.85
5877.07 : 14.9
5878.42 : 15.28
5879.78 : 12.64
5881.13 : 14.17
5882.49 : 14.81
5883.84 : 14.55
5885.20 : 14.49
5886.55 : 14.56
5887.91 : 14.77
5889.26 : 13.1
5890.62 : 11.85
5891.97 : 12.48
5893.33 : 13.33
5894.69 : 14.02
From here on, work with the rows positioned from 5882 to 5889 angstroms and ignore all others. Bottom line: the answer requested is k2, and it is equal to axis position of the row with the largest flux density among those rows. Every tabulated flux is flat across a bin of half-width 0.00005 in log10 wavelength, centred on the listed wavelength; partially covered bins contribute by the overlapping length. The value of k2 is 5882.49 angstroms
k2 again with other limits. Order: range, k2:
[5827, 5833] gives 5829.90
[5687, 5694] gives 5690.64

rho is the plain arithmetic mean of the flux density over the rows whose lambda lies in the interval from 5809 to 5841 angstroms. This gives 15.0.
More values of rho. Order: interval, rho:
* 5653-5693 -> 14.3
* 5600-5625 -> 13.0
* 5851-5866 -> 14.4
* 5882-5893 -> 13.8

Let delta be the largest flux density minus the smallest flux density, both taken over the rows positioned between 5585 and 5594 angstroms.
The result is 3.0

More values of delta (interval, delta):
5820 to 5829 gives 4.7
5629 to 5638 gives 2.4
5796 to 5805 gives 8.4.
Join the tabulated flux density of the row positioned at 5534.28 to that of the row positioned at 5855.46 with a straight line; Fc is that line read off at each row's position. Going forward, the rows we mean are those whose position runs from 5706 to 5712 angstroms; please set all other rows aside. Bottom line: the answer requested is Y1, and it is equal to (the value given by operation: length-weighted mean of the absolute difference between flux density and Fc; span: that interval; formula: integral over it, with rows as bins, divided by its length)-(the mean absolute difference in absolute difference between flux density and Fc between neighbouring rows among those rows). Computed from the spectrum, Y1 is 0.0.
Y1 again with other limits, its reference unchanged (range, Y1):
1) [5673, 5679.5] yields 0.5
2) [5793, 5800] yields 0.3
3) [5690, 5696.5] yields 1.0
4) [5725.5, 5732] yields 0.3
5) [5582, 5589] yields 1.6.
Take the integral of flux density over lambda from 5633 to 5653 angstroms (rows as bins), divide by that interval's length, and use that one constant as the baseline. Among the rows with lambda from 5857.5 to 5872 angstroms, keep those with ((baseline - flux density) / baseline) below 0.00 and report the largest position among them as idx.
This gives 5871.66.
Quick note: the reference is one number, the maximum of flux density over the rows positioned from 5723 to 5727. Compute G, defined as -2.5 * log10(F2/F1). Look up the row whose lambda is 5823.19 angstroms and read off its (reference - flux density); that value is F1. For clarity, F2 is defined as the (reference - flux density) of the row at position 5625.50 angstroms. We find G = -2.07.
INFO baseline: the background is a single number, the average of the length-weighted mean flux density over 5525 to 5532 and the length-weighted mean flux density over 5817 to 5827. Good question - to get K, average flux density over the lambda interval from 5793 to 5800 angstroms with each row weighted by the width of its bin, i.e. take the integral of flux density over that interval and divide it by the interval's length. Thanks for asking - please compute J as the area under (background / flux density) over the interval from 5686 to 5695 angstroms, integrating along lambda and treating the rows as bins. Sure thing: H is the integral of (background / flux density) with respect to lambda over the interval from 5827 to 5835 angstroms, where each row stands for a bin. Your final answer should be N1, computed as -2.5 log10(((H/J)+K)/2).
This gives -2.09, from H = 7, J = 8.2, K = 12.8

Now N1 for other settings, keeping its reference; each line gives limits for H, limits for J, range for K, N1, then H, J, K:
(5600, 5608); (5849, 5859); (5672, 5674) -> -2.21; 9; 9.8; 14.4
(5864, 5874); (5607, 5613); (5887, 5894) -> -2.16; 10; 6.6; 13.2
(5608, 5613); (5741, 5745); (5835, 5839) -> -2.34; 6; 3.7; 15.7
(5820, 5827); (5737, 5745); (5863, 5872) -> -2.21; 7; 7.5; 14.3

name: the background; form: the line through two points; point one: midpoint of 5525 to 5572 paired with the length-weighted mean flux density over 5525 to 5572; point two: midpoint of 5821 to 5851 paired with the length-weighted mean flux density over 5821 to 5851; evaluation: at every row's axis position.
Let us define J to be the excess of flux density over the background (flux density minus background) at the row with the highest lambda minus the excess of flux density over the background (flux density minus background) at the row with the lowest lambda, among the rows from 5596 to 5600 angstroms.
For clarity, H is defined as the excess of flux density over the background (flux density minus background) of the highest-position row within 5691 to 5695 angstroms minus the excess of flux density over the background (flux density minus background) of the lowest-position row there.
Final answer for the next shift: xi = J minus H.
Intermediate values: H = -0.28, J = 0.9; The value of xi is 1.2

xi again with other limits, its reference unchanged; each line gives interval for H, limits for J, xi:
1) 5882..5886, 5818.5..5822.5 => 0.1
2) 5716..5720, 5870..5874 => -1.5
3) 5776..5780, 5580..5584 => 0.8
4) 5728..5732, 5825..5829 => 1.5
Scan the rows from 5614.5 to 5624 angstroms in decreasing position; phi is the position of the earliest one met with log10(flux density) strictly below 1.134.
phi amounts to 5621.61 angstroms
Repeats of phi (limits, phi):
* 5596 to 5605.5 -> 5604.81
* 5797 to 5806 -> 5803.11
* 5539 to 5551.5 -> 5550.87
